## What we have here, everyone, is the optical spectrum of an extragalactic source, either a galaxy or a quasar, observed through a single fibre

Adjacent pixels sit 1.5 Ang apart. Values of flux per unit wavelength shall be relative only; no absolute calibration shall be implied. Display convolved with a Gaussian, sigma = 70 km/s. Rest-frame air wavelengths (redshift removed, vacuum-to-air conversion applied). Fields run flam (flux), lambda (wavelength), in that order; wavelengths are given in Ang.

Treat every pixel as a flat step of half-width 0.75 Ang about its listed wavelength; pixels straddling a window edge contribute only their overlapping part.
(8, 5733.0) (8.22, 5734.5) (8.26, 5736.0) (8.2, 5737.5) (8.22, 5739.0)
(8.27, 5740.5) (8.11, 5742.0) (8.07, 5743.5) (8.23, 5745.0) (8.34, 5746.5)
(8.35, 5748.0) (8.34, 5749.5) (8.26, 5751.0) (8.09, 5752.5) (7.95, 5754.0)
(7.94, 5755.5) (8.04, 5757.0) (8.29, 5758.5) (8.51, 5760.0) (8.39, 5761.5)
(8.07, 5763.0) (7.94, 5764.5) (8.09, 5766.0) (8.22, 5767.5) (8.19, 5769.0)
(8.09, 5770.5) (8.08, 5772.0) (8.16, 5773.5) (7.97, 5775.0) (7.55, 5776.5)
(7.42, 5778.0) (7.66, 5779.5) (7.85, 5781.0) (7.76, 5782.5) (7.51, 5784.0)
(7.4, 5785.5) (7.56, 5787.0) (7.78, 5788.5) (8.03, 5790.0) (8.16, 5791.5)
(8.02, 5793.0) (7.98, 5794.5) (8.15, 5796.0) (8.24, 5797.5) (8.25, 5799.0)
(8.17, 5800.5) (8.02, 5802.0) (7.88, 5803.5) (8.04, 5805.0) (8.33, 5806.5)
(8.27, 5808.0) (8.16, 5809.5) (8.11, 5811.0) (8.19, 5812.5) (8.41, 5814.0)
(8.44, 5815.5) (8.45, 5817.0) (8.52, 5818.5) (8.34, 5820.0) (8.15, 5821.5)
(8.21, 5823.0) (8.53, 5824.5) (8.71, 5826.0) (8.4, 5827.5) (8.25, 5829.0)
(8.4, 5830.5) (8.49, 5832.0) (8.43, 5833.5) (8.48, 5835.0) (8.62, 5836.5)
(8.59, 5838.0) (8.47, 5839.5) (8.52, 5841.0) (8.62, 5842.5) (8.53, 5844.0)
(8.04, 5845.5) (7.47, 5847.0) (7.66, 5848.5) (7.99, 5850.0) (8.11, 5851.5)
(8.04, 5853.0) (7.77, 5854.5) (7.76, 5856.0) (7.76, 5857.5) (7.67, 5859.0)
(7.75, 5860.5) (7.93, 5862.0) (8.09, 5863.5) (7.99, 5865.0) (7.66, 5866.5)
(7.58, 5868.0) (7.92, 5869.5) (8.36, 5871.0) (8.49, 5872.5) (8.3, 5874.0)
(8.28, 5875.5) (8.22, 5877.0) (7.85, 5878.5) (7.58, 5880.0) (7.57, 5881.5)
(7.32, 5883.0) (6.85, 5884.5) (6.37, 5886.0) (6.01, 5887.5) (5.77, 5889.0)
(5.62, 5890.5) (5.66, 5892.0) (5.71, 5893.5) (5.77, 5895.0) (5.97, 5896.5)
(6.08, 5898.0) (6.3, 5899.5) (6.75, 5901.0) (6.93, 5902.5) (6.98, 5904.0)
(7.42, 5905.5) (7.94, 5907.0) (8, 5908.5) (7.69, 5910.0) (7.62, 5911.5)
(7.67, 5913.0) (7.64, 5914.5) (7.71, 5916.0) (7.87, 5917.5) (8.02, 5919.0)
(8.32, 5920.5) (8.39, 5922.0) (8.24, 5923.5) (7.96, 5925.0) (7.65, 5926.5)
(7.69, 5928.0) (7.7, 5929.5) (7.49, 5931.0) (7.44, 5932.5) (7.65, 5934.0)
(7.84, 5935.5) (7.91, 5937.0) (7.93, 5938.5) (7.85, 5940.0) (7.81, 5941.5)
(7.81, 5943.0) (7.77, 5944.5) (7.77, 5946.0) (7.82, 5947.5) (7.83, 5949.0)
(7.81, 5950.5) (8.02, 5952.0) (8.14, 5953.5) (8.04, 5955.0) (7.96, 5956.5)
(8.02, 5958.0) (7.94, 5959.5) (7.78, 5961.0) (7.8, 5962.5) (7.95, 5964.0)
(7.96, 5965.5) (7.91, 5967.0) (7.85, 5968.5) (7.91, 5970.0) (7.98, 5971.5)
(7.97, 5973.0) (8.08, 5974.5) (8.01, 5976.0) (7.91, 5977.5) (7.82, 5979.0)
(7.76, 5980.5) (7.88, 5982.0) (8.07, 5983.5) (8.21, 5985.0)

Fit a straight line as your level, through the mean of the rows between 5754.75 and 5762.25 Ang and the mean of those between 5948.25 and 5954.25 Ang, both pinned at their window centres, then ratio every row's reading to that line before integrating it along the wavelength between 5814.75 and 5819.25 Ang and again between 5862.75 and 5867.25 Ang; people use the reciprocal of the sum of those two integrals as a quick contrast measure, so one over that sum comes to 0.110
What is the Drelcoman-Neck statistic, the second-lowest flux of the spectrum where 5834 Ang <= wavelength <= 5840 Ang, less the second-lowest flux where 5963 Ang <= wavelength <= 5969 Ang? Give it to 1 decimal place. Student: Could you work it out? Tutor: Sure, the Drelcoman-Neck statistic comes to 0.6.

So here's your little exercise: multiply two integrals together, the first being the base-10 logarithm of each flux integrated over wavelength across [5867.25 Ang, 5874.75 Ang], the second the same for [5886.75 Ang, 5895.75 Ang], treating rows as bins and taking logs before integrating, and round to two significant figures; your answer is 47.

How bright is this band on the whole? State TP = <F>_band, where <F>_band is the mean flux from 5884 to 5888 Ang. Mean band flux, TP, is 6.41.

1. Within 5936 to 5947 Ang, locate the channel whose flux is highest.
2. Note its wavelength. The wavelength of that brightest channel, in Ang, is 5938.5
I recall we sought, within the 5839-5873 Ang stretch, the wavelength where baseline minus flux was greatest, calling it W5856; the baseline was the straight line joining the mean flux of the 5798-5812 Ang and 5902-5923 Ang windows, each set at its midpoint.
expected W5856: 5847.0 Ang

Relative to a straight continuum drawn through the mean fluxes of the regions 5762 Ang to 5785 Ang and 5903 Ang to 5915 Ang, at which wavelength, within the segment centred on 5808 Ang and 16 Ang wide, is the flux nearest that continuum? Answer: 5803.5 Ang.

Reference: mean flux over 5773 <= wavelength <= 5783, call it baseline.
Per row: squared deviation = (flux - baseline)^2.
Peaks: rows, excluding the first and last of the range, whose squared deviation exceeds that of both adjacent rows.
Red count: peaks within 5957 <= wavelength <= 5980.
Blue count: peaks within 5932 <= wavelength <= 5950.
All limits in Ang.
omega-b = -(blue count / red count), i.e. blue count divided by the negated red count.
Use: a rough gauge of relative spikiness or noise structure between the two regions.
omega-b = -0.3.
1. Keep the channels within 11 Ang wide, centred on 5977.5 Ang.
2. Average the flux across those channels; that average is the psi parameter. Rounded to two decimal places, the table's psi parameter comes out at 7.92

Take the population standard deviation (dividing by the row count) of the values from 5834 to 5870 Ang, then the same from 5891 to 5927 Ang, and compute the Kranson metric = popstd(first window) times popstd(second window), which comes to 0.32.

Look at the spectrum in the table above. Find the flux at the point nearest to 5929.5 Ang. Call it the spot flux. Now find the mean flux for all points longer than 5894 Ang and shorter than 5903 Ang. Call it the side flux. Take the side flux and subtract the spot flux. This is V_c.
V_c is -1.4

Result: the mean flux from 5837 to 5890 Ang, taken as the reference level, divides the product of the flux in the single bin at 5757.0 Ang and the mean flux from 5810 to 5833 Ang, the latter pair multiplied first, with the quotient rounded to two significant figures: 8.6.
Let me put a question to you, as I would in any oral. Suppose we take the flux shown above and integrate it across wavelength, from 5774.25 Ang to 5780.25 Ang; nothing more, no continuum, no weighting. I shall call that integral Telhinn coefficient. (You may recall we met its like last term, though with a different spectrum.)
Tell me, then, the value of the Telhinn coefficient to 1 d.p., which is 45.9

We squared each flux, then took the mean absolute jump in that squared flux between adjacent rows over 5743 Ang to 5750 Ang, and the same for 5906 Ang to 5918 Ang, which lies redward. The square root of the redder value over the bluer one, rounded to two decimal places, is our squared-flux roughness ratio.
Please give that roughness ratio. 1.18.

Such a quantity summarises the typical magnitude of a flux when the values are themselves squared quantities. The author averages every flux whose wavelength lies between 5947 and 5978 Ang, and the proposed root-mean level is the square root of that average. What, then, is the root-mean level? 2.82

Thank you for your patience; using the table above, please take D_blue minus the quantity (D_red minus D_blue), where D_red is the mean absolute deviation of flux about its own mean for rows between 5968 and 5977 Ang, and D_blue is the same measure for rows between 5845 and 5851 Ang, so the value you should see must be 0.39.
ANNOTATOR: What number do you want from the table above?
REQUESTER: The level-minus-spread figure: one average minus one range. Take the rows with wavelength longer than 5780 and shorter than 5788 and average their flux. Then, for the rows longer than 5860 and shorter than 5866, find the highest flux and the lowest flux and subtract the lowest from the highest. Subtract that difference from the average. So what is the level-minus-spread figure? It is 7.28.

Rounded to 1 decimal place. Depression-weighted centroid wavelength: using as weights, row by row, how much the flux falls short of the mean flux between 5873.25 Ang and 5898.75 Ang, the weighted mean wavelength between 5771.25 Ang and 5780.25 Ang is 5775.2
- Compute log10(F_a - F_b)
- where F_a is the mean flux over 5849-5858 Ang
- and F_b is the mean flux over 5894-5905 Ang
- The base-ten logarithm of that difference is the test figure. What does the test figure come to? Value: 0.18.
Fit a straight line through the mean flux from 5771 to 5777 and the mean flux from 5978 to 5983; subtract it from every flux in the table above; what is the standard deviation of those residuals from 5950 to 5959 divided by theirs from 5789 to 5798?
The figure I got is 1.1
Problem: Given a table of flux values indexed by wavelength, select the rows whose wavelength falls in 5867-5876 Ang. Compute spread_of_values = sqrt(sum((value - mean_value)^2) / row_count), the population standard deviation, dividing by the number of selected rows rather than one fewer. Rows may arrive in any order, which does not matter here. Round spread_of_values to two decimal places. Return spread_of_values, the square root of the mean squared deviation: 0.31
